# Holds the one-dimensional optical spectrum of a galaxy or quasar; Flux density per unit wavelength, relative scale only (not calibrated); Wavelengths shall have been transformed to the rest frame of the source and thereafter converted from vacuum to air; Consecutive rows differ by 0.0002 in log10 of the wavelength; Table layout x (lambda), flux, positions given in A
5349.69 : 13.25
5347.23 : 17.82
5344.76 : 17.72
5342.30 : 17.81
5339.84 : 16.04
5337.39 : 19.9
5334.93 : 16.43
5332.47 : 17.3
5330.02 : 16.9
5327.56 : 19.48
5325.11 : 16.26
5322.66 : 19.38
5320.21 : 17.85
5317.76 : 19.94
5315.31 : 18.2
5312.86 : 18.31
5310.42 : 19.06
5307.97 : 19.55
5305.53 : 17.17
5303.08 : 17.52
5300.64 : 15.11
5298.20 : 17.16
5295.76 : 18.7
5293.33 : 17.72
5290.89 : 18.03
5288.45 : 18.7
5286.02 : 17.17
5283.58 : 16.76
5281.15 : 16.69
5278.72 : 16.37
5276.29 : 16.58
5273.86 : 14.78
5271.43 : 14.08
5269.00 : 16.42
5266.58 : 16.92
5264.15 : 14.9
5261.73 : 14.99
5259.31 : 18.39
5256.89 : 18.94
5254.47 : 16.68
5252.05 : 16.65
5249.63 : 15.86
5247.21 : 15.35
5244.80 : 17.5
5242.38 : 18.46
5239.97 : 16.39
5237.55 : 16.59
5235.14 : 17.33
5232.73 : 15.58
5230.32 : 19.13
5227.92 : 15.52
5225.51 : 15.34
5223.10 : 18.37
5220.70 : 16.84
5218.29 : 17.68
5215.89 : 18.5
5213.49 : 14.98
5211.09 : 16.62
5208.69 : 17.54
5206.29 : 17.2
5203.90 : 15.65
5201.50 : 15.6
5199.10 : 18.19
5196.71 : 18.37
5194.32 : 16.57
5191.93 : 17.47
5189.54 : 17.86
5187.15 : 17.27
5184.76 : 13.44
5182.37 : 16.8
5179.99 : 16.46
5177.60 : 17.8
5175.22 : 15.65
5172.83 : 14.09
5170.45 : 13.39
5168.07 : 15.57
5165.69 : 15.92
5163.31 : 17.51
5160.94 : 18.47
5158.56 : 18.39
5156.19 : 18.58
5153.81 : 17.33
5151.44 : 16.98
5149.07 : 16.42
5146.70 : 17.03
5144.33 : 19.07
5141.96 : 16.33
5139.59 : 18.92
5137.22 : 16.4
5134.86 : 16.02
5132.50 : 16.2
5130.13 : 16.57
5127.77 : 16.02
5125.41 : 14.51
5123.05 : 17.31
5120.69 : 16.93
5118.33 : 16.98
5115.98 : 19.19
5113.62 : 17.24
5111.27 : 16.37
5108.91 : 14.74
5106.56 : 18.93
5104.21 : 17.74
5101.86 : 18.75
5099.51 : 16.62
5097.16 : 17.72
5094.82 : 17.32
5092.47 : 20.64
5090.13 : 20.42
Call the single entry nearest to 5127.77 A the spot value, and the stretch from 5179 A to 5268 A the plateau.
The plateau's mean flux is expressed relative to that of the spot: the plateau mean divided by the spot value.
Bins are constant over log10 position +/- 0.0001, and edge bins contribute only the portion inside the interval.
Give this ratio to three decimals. 1.049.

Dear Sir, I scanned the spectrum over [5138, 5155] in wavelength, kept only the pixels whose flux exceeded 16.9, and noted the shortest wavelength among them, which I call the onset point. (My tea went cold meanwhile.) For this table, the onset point 5139.59 A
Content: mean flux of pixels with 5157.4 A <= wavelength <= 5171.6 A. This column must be 16.5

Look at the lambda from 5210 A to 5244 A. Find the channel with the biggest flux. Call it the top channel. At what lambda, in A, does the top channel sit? 5230.32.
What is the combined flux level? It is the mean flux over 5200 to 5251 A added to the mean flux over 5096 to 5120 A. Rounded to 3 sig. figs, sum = 34.2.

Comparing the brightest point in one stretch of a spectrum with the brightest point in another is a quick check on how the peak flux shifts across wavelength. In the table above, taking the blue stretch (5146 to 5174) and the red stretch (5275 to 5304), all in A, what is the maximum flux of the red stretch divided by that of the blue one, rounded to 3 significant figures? 1.01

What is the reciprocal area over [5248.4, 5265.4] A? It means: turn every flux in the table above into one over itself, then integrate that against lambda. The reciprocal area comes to 1.03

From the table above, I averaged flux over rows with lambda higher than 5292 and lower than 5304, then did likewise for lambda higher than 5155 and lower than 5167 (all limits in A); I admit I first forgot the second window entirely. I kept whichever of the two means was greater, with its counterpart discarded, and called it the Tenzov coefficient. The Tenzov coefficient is 17.8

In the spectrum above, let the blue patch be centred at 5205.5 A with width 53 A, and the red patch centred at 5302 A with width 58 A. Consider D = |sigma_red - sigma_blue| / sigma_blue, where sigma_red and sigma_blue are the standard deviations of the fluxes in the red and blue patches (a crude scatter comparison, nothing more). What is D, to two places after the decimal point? 0.01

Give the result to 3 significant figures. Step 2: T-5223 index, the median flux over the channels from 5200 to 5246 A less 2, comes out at 14.8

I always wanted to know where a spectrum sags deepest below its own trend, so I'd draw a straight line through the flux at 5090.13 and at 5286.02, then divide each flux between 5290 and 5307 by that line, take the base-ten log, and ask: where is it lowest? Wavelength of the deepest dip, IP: 5300.64 A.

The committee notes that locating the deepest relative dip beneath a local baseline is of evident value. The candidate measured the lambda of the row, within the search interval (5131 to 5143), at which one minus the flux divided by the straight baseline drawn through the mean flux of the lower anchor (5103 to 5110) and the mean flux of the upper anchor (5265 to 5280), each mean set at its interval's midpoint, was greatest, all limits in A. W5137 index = 5134.86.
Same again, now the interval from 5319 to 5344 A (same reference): 5339.84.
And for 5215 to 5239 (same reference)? 5225.51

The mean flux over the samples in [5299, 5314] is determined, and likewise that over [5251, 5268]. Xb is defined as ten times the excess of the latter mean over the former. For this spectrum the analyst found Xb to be -10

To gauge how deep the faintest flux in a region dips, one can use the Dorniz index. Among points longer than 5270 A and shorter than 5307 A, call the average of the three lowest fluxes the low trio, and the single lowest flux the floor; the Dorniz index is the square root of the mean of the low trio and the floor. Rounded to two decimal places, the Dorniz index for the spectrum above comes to 3.79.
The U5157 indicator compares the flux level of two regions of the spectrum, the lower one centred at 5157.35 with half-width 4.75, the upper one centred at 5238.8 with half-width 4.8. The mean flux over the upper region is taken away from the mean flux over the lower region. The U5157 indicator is 1.0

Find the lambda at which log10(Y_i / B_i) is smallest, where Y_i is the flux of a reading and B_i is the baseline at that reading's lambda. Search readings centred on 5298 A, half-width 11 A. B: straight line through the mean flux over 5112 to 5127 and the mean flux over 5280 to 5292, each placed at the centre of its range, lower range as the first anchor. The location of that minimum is 5300.64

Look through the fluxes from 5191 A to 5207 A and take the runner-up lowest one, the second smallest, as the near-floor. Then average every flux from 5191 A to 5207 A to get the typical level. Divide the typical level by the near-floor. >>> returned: 1.09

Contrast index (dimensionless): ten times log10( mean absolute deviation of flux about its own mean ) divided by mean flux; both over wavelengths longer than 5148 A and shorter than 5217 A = 0.040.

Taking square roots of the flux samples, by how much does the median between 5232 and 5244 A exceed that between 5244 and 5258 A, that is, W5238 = -0.01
